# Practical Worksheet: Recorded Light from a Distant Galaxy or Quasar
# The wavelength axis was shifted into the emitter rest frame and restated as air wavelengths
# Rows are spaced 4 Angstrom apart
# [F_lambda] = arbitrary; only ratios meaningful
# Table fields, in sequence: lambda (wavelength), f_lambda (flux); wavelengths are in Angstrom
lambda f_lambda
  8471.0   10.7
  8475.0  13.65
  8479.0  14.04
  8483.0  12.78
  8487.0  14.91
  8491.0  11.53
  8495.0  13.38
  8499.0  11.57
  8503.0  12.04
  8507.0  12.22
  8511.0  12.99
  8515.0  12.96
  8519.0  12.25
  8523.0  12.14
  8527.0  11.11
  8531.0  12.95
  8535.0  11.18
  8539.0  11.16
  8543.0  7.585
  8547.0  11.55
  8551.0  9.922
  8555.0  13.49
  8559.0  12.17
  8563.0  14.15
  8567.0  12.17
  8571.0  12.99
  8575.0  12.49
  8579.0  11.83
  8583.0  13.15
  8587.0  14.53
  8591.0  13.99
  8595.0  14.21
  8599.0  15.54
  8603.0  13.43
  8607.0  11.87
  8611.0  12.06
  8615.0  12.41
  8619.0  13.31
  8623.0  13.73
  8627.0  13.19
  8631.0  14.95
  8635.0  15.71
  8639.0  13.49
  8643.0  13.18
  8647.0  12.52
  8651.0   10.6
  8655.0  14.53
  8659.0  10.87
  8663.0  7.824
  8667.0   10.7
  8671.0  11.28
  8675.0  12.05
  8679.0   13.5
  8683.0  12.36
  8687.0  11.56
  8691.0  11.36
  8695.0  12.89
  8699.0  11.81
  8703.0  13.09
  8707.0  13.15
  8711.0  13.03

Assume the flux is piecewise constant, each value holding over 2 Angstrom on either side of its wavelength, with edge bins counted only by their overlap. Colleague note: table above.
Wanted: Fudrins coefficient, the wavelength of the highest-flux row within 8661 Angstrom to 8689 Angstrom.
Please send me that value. 8679.0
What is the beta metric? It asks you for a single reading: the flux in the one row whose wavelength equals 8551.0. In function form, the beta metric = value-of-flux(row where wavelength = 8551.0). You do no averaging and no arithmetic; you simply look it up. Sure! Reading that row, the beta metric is 9.922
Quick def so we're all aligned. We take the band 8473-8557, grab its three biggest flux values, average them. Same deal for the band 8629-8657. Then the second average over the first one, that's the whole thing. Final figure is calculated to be 1.06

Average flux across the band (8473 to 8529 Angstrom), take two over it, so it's 0.158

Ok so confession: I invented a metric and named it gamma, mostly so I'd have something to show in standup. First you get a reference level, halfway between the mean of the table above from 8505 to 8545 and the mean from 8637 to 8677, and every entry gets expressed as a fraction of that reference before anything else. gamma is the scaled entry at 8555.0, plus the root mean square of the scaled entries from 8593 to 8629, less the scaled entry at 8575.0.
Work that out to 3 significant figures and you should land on 1.23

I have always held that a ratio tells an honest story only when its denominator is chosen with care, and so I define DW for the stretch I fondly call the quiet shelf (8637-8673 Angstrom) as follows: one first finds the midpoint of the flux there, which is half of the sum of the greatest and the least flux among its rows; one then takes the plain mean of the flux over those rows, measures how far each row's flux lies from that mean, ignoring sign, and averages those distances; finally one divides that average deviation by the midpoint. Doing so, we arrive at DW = 0.140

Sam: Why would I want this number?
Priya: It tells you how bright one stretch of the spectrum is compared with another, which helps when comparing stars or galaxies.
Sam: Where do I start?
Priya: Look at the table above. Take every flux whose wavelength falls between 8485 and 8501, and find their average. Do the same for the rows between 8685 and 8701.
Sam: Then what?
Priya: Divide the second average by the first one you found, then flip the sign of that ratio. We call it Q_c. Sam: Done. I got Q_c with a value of -0.93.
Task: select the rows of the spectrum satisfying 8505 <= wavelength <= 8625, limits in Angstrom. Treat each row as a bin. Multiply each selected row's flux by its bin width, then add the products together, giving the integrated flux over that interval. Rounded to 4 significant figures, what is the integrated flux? 1502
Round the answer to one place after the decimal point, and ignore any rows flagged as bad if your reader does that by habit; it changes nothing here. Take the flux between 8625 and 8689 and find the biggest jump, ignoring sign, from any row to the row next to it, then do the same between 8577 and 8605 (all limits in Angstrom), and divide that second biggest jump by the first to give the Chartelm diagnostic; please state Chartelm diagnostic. 0.5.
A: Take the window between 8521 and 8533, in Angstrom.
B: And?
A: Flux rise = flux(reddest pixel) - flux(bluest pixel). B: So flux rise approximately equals 0.81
